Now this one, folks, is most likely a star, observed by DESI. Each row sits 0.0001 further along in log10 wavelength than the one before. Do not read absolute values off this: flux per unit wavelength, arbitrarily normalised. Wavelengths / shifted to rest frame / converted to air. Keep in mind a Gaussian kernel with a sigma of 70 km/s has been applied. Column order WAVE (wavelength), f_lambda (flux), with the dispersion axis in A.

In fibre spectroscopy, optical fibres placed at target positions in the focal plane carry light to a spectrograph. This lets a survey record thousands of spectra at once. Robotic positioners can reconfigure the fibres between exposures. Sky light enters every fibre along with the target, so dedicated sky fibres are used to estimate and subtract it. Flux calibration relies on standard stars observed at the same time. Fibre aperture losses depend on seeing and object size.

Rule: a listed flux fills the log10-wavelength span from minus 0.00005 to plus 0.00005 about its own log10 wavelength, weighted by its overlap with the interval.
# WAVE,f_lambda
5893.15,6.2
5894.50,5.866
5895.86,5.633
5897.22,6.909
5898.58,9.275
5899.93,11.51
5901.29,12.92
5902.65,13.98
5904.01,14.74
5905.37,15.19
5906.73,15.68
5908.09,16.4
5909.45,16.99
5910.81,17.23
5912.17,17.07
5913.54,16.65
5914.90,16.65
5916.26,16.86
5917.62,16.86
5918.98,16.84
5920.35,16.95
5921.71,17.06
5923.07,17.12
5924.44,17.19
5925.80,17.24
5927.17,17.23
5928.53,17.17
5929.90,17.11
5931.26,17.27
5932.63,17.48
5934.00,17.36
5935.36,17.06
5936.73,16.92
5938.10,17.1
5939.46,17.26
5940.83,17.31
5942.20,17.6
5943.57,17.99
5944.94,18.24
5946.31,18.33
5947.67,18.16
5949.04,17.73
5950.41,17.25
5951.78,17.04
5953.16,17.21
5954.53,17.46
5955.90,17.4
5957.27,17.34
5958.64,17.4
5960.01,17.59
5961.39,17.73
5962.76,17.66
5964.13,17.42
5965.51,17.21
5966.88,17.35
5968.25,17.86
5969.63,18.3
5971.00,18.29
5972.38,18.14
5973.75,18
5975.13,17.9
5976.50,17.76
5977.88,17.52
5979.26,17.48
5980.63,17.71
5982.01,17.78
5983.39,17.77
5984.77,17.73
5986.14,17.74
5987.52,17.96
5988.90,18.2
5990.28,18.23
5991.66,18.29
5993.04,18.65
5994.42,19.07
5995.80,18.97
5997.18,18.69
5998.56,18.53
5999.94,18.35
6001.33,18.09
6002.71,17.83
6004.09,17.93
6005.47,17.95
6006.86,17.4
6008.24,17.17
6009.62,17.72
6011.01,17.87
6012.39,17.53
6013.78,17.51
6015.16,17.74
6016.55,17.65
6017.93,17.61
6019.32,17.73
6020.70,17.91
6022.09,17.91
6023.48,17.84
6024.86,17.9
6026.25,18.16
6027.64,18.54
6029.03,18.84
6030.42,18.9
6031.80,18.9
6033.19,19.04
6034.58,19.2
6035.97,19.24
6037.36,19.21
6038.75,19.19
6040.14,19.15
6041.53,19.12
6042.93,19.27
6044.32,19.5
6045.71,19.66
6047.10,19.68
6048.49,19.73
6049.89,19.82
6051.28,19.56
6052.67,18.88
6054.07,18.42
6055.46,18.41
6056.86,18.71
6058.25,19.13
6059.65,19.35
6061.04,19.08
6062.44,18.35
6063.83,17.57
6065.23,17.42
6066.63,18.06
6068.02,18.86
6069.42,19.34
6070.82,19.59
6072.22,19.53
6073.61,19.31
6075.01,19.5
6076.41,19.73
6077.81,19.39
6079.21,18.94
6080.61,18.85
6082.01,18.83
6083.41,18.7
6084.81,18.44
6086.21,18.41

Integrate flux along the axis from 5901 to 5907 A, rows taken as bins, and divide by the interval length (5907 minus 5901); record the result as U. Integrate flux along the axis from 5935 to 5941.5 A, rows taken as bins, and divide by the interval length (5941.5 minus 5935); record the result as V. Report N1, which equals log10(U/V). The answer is -0.07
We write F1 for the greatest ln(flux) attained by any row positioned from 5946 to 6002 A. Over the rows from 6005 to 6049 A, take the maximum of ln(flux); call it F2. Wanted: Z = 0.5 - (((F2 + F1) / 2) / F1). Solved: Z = -0.506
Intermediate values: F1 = 2.95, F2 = 2.98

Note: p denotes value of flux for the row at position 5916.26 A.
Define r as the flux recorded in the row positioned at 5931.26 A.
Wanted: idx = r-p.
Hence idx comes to 0.4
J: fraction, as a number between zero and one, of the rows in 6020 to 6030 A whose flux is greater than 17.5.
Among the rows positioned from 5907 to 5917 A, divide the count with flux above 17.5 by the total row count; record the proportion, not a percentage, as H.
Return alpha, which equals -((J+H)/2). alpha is -0.5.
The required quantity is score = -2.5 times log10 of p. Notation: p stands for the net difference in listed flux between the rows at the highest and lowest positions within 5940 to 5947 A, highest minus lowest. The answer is 0.0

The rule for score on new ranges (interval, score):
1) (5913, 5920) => 1.8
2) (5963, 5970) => 0.1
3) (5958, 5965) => 4.2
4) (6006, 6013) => 2.2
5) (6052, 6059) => 1.5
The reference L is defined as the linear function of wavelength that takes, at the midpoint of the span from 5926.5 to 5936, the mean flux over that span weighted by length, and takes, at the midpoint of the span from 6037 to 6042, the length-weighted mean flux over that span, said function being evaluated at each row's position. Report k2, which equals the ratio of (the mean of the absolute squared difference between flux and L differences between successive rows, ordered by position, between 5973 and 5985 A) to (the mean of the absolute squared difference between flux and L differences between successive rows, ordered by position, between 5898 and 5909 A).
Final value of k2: 0.0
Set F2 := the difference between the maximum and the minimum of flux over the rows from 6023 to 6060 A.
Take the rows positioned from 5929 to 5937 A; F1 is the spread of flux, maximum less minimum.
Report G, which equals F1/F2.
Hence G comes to 0.3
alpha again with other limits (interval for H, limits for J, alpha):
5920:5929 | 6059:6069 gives -0.4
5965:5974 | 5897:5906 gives -0.4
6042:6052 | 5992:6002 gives -1.0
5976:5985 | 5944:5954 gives -0.7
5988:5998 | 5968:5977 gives -1.0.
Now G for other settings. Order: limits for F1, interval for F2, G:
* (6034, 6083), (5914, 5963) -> 1.4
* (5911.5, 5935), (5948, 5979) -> 0.7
